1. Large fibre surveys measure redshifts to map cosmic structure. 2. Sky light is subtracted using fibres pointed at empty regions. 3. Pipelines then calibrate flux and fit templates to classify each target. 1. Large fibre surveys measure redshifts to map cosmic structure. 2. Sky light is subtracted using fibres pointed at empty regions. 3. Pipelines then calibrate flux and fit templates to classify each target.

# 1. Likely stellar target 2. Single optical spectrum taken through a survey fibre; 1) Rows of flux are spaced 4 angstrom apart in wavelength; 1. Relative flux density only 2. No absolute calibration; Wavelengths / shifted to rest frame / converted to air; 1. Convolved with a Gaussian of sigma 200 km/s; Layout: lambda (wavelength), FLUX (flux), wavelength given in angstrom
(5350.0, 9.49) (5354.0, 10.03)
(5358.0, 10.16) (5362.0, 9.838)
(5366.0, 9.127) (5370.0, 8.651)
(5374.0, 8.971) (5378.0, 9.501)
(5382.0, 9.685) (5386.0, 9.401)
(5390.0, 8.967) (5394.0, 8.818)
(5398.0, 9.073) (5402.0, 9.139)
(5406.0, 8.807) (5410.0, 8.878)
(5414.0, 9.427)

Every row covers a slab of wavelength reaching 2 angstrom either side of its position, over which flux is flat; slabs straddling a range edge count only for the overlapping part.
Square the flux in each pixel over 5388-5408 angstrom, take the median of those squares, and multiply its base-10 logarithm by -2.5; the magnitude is -4.76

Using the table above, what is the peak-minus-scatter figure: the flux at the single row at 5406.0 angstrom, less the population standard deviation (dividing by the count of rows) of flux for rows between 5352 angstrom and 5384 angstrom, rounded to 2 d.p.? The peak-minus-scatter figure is 8.31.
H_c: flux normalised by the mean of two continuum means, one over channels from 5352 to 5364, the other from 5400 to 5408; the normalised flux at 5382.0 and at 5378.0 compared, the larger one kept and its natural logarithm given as 0.020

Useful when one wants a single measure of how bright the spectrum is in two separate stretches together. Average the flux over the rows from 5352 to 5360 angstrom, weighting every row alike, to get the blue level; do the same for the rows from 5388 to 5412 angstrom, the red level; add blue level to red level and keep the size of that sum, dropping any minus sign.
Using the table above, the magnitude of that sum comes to 19.0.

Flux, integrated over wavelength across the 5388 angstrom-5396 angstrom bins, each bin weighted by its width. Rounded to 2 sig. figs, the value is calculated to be 71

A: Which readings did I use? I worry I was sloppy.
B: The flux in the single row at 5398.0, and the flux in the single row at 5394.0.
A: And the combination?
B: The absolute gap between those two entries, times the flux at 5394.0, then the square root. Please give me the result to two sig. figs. 1.5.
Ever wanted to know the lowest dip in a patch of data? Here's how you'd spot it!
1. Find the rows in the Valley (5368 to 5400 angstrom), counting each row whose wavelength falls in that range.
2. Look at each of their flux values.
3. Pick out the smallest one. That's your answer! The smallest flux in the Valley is 8.651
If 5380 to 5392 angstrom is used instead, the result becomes 8.967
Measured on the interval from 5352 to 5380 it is 8.651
